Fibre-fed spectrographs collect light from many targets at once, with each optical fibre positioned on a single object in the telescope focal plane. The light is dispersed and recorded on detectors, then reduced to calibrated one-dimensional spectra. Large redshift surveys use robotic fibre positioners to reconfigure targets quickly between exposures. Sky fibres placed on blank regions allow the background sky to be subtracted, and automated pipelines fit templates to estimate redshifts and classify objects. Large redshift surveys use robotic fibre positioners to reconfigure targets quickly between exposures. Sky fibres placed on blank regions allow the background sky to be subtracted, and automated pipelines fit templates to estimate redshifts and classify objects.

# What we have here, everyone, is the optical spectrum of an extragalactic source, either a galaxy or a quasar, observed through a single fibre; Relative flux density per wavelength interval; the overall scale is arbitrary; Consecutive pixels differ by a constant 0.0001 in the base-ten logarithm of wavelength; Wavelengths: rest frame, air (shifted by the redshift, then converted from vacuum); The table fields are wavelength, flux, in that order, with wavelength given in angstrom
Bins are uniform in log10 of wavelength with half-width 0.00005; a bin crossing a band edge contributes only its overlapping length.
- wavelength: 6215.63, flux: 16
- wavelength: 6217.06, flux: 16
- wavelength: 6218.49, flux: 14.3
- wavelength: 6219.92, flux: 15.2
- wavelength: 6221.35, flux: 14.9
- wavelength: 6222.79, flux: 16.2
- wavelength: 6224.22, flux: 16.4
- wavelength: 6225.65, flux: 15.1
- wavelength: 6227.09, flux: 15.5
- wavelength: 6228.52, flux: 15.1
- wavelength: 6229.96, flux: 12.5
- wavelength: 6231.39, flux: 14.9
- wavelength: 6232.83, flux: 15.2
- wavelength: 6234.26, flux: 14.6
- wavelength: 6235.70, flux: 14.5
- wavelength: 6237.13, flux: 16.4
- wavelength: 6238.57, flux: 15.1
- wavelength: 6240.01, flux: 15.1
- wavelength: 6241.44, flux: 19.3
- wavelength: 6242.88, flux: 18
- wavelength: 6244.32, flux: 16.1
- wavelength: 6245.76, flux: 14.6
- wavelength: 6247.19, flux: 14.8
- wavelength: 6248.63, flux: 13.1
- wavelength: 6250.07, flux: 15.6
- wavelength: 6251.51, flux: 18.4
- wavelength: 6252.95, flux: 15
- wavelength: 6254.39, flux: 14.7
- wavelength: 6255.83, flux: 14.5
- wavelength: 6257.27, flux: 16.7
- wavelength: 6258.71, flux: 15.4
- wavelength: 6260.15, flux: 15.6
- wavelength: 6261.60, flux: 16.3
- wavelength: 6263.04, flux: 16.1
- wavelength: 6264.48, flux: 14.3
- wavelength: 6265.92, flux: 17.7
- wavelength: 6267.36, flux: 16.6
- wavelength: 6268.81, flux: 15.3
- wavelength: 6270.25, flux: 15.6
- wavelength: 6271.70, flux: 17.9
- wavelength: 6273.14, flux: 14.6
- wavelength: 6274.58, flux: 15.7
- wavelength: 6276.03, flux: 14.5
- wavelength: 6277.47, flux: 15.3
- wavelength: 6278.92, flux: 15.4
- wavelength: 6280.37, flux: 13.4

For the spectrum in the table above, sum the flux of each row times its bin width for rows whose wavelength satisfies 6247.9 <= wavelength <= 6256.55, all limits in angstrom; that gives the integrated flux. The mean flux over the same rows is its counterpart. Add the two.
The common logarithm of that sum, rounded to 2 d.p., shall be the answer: 2.17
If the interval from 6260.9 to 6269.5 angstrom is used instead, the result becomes 2.19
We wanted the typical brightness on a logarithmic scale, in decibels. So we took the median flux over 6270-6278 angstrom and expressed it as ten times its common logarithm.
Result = 11.9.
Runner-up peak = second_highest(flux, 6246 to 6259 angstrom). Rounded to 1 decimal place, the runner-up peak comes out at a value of 16.7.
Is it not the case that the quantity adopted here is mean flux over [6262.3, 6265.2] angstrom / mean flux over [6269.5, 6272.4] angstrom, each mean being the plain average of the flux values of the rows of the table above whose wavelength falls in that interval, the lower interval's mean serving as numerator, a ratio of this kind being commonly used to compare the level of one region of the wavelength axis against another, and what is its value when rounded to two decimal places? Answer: 0.91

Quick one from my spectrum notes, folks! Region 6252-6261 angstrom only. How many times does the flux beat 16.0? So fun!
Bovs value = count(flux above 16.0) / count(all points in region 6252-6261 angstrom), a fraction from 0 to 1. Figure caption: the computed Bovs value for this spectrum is 0.17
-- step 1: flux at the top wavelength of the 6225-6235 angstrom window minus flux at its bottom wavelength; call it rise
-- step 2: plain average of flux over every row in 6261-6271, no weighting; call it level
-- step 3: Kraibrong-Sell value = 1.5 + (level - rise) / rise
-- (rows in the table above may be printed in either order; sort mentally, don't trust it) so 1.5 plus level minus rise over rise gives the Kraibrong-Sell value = -31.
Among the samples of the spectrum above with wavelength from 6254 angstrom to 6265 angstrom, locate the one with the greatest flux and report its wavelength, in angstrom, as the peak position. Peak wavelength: 6257.27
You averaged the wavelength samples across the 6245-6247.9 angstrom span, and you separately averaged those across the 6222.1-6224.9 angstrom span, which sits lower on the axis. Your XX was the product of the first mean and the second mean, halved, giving 120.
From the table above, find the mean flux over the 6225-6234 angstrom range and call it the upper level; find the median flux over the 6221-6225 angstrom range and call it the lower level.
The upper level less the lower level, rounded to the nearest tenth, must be -1.5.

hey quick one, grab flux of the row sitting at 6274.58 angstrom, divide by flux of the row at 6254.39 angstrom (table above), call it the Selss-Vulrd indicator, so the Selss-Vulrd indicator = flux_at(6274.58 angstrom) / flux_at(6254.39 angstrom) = 1.07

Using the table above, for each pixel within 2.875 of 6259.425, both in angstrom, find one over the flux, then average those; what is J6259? 0.063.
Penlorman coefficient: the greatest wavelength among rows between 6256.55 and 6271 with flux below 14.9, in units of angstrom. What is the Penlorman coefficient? 6264.48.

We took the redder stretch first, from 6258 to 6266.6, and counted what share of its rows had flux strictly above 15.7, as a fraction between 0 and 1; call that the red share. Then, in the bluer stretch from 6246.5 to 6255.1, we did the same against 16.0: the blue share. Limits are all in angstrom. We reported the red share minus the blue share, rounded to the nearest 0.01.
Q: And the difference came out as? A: 0.33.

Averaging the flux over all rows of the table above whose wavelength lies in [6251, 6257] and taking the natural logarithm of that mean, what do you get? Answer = 2.75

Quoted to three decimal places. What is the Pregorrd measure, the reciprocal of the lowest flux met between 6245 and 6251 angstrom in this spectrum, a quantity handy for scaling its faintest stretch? 0.076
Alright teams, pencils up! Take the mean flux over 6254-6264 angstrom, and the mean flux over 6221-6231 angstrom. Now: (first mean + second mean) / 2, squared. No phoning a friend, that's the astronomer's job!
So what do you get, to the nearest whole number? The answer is 236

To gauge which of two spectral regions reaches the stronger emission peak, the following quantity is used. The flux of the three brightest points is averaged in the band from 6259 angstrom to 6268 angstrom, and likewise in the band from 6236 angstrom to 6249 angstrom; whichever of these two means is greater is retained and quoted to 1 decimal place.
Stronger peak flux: 17.9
